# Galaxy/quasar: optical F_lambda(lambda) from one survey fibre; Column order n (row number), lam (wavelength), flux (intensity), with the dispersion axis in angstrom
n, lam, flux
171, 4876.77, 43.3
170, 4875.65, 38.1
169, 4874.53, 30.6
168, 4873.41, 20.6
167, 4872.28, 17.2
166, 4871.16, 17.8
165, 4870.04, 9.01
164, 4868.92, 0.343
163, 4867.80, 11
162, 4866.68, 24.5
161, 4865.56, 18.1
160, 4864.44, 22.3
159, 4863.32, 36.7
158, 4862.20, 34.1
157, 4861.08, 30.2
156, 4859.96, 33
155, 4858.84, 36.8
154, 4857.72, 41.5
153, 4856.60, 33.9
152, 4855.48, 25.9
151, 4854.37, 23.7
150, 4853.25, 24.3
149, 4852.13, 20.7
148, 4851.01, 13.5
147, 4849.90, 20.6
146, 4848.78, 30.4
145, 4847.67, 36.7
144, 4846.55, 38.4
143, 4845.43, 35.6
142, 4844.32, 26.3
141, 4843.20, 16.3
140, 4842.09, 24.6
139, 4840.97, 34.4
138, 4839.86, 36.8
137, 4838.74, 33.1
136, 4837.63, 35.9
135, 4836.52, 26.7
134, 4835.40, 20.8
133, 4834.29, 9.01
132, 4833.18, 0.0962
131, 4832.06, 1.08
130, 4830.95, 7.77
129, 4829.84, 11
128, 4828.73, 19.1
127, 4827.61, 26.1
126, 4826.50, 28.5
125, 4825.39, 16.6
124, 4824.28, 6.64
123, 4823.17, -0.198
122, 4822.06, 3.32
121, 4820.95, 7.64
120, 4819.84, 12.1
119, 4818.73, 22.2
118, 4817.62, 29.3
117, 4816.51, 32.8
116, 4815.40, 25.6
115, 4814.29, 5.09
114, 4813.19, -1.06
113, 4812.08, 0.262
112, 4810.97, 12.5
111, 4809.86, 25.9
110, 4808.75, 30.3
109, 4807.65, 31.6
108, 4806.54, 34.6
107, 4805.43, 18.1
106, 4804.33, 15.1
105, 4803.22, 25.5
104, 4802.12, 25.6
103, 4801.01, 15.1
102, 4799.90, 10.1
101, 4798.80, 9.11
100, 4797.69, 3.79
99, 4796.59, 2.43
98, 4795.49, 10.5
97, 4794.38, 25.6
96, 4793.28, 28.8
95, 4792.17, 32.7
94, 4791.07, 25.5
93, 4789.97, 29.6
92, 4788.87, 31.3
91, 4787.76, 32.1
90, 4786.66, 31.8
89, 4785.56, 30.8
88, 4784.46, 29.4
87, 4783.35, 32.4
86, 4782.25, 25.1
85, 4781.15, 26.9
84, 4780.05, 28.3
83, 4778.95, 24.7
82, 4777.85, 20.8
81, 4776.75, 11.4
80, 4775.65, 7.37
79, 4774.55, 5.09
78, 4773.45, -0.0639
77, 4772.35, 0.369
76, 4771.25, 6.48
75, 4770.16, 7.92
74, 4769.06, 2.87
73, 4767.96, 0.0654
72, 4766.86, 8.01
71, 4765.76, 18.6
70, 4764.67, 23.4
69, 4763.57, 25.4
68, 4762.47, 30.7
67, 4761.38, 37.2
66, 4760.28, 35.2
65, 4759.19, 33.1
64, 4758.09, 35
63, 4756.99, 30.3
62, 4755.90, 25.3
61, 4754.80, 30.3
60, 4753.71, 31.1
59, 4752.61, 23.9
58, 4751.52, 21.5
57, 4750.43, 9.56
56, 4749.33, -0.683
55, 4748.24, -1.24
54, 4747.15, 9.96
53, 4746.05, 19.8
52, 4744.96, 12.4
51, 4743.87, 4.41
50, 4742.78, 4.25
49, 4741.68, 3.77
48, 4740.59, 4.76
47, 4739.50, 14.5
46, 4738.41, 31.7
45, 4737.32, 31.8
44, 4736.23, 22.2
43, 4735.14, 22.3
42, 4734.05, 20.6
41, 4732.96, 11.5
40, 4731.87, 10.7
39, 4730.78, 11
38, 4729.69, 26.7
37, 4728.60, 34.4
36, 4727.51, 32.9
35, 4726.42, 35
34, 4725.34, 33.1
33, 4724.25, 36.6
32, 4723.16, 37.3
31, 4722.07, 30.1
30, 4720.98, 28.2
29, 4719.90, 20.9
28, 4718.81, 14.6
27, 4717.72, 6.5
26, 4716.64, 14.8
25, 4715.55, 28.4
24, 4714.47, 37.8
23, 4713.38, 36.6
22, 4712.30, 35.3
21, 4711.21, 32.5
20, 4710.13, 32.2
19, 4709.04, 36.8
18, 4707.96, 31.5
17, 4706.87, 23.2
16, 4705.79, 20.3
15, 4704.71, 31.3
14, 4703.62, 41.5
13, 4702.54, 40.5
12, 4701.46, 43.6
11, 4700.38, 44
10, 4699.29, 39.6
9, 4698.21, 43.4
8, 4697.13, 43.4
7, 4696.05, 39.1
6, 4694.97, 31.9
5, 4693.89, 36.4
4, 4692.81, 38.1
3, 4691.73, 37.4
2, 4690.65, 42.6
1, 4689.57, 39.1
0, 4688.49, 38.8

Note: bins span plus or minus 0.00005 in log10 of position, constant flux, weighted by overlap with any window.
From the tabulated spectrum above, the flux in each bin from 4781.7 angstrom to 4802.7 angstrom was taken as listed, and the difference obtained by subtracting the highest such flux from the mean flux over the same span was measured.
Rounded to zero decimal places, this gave -10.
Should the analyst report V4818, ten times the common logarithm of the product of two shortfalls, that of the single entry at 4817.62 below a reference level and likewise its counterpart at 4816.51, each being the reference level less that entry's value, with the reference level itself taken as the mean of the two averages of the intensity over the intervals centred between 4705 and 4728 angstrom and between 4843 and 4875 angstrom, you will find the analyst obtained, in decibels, 11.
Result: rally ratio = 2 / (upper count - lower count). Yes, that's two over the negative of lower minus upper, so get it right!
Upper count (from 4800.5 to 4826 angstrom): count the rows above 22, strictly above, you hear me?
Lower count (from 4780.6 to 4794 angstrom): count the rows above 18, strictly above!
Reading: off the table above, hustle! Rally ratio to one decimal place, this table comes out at -1.0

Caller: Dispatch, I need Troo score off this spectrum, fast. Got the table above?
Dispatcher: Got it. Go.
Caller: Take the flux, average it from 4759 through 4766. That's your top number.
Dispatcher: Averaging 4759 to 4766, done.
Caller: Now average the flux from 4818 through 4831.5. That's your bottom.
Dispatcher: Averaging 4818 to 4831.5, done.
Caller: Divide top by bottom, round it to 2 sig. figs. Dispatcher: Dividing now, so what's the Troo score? 2.2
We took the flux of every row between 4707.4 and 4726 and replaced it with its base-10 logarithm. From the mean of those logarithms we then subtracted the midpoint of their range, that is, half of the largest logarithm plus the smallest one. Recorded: 0.23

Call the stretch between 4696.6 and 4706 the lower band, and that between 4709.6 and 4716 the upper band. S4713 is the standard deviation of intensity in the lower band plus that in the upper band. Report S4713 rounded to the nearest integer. 11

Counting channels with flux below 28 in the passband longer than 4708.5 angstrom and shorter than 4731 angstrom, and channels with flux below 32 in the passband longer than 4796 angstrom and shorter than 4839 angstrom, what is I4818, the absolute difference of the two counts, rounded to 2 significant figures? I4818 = 29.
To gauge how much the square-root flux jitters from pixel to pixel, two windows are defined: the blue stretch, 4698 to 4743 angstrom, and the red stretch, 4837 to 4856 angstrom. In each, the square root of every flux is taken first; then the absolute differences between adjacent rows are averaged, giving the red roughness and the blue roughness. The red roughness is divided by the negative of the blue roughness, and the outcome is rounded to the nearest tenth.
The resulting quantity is -1.0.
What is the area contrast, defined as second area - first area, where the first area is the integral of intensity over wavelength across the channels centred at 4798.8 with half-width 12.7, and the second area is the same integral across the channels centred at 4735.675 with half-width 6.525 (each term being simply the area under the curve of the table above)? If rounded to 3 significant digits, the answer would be -330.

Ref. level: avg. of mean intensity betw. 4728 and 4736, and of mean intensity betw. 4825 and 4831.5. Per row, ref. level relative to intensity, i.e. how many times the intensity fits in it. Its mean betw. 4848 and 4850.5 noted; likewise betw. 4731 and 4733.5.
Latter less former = 0.9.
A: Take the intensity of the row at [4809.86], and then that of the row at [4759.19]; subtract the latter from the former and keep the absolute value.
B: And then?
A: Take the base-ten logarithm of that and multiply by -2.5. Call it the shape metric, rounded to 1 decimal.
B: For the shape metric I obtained -2.1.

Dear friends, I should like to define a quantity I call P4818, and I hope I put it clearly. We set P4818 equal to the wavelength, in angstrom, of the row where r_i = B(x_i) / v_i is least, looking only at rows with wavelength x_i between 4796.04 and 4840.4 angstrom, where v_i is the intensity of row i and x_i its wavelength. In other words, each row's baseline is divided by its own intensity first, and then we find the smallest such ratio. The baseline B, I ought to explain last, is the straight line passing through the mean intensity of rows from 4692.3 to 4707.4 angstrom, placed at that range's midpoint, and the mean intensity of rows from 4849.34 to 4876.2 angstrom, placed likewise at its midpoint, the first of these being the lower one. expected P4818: 4823.17 angstrom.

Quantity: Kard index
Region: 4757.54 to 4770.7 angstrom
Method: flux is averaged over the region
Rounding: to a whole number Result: 21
